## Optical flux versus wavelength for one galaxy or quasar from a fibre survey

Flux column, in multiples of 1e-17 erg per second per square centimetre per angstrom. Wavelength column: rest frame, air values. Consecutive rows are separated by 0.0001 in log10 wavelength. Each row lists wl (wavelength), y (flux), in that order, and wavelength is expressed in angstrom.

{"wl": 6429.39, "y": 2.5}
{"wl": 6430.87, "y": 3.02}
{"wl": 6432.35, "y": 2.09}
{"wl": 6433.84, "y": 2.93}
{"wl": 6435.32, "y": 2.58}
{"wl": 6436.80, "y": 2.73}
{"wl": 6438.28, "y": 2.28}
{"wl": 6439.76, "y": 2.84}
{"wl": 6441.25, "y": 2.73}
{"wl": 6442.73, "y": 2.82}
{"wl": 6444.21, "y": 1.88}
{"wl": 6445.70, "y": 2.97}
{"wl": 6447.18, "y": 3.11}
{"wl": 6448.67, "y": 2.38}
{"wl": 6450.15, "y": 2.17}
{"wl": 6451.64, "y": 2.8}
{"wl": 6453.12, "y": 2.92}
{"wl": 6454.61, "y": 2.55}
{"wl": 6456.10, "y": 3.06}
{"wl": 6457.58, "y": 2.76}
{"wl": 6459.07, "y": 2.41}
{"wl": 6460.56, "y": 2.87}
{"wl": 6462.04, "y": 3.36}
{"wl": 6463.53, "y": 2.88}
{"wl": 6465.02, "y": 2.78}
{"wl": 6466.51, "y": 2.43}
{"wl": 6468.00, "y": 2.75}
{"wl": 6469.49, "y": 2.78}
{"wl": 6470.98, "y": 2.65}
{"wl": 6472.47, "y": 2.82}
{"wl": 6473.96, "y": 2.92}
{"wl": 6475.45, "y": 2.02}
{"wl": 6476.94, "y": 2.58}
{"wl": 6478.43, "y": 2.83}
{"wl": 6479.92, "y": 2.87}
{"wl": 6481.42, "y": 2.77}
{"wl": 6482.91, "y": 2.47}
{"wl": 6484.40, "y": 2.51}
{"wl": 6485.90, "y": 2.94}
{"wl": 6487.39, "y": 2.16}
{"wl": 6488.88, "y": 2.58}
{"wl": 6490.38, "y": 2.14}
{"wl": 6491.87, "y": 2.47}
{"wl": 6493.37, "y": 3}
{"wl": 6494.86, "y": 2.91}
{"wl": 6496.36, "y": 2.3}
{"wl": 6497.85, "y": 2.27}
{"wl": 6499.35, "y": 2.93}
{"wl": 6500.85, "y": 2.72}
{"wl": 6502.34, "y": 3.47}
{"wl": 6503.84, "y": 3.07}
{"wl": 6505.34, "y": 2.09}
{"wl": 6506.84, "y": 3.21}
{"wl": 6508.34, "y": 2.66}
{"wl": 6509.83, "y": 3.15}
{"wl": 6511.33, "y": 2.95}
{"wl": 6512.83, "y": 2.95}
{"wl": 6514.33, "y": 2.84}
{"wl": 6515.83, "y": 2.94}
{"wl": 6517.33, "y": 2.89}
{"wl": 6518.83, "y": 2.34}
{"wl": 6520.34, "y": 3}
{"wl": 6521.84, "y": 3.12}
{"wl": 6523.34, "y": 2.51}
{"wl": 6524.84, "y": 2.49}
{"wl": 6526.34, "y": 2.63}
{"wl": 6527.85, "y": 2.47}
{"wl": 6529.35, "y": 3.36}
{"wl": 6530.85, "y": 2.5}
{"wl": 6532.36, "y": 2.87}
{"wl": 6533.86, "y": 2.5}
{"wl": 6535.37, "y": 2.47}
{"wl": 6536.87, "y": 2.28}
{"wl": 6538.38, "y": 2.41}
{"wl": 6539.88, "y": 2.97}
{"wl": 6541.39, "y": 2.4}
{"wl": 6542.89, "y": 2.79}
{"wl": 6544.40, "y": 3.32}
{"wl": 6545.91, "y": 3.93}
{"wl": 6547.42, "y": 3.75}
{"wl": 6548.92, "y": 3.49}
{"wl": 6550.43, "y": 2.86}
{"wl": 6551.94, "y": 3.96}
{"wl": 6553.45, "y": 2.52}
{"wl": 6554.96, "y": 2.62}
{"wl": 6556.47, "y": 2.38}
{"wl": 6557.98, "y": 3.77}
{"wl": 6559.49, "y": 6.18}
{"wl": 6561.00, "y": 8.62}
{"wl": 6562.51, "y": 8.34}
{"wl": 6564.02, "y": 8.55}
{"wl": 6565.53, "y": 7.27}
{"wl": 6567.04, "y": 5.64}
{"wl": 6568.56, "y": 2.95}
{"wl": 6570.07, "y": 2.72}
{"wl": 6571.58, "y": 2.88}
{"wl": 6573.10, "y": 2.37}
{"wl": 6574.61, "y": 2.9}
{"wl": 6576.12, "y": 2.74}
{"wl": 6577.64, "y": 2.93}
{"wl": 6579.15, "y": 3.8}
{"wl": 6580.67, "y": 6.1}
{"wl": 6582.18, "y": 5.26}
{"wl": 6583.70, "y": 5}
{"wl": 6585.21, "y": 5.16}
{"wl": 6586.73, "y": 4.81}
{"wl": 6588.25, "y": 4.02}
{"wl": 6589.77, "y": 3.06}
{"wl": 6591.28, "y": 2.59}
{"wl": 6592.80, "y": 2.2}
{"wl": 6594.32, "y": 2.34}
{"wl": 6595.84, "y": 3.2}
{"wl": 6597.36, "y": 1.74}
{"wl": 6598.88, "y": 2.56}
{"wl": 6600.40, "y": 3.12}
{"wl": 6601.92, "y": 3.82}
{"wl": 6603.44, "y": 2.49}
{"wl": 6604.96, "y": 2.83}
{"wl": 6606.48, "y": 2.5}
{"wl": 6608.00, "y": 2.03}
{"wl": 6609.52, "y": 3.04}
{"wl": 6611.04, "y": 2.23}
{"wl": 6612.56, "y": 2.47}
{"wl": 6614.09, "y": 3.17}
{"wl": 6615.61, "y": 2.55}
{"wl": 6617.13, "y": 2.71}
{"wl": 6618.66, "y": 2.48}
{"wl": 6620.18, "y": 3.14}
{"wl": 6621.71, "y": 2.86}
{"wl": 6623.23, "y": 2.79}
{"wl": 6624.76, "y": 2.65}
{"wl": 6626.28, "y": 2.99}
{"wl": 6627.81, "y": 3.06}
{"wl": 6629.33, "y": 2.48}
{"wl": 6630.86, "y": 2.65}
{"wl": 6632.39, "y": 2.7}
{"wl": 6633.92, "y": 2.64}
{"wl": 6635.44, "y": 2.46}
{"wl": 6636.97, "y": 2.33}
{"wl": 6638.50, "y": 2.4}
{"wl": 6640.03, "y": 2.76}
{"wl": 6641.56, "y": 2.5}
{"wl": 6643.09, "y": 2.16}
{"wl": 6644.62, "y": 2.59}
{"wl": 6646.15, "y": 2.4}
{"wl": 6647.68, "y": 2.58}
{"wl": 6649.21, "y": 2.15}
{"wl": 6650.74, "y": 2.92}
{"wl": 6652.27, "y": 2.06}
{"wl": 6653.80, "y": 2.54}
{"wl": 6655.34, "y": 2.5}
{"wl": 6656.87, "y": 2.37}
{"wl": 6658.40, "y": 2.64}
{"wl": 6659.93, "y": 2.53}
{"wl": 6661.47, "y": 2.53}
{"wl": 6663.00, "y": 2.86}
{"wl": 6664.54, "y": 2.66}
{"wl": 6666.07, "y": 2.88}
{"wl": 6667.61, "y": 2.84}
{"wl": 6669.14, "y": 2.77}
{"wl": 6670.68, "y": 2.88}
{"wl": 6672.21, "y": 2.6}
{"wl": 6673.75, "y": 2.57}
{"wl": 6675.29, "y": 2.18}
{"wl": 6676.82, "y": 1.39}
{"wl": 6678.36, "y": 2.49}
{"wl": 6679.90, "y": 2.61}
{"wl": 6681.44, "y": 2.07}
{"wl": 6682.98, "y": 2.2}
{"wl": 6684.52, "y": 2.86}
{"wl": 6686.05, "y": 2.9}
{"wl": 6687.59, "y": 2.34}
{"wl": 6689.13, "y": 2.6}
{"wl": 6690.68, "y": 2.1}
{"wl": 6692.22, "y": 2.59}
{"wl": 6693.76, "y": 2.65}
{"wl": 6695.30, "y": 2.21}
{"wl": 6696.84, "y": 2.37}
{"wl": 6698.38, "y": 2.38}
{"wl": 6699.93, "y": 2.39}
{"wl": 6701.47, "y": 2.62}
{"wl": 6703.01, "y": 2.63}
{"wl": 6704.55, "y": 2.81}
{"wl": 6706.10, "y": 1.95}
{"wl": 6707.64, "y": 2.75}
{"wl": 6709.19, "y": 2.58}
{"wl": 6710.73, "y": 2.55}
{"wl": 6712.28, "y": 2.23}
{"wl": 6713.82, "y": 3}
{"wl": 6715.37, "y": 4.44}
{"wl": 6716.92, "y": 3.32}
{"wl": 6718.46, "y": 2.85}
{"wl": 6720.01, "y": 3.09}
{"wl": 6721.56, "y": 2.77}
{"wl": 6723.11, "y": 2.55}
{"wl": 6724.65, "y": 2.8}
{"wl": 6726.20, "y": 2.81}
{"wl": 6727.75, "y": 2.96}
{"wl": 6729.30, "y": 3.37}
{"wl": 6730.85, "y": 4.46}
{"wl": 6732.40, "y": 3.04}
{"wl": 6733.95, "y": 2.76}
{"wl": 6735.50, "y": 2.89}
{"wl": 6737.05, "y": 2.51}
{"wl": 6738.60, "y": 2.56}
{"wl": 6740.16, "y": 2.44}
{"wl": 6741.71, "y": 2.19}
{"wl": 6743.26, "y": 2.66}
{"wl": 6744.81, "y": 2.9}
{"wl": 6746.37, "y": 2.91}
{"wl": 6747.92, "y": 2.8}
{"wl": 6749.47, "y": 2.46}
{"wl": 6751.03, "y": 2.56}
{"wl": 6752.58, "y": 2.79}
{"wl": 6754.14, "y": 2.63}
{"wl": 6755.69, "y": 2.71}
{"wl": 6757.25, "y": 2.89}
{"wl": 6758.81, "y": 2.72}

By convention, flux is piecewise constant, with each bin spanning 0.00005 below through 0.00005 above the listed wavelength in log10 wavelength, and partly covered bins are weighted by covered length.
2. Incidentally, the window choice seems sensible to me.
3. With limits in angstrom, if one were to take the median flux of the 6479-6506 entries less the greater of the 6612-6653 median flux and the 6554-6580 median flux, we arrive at -0.30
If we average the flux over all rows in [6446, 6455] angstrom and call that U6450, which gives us 2.7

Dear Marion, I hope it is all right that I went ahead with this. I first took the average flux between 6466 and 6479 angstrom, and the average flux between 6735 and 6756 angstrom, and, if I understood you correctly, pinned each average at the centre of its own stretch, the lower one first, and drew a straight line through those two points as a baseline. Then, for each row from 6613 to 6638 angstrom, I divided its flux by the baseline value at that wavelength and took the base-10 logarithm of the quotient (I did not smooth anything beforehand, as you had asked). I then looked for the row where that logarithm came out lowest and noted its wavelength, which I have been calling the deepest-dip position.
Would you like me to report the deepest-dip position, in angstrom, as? 6636.97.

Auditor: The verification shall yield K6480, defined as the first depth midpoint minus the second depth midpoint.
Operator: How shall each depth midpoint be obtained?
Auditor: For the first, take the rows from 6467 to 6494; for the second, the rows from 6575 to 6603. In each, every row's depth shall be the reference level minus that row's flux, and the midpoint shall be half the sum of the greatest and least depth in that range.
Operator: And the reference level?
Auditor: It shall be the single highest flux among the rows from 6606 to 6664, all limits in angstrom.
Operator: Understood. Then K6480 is 1.4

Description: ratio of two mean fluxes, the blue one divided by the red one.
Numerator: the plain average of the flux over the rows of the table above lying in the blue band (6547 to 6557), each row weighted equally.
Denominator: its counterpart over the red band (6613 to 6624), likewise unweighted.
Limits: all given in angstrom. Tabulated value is 1.10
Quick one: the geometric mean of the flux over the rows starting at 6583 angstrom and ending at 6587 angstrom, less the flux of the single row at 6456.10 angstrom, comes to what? 1.9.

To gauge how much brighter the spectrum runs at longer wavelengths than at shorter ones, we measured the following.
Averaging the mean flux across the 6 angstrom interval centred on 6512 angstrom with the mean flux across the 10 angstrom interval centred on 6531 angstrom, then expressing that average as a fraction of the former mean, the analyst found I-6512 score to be 0.95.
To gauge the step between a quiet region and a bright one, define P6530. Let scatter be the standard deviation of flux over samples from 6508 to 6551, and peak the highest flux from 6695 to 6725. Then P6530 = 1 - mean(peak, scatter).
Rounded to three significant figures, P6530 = -1.43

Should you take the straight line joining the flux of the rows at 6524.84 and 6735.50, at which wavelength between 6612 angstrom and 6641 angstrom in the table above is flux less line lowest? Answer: 6636.97 angstrom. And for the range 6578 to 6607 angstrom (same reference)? 6597.36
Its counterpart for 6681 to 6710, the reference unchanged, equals 6706.10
